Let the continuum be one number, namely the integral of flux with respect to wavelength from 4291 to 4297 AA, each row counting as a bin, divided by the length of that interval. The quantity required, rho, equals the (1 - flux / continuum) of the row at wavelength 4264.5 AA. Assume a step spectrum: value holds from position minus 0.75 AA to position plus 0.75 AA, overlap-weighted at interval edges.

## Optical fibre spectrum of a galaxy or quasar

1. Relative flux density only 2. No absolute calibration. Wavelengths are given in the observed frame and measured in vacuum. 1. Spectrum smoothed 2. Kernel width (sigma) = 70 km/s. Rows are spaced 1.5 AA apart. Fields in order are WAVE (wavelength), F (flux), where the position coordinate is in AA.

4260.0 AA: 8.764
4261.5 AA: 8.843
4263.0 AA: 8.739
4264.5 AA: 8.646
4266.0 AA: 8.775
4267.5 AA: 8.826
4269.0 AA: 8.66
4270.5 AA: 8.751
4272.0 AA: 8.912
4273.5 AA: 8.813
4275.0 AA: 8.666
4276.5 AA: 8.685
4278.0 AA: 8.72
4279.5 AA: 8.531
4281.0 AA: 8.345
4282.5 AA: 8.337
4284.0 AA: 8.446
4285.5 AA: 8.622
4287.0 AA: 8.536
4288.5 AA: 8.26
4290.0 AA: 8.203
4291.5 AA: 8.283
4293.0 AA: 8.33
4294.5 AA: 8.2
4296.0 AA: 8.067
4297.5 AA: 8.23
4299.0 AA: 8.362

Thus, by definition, -0.052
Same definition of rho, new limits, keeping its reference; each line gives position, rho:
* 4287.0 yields -0.039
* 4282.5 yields -0.015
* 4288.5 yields -0.005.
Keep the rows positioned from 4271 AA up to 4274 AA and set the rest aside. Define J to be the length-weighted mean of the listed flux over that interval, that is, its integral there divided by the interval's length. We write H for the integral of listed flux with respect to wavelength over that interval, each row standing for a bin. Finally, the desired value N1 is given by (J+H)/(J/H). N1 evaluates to 106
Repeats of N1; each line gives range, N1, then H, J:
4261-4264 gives 105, 26.3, 8.77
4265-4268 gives 105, 26.4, 8.79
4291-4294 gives 100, 24.9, 8.30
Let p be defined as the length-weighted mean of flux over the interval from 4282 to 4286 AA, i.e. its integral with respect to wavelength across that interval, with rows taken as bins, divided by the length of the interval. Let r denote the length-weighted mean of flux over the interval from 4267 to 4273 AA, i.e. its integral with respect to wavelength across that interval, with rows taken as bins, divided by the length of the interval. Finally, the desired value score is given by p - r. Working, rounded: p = 8.47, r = 8.79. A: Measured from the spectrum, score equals -0.3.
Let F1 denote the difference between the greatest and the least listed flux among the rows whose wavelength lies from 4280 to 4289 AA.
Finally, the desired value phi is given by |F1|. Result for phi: 0.36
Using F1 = 0.36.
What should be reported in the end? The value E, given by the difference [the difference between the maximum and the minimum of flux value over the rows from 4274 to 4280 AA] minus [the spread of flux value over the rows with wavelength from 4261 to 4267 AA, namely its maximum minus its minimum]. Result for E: -0.01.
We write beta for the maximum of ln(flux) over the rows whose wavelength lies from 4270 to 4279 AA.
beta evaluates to 2.19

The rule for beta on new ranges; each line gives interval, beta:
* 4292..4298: 2.12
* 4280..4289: 2.15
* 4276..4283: 2.17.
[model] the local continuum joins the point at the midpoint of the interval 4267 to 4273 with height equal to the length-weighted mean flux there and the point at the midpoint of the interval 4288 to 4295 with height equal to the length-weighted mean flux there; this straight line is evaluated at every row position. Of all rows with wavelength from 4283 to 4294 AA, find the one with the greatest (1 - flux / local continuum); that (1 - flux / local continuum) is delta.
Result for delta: 0.011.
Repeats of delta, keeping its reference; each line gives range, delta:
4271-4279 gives 0.000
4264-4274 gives 0.031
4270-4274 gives 0.003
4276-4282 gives 0.020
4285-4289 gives 0.009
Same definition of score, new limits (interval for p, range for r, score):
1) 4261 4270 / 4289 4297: 0.5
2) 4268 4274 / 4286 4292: 0.4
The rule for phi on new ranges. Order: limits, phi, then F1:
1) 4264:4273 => 0.27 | 0.27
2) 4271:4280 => 0.38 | 0.38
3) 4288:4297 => 0.26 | 0.26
